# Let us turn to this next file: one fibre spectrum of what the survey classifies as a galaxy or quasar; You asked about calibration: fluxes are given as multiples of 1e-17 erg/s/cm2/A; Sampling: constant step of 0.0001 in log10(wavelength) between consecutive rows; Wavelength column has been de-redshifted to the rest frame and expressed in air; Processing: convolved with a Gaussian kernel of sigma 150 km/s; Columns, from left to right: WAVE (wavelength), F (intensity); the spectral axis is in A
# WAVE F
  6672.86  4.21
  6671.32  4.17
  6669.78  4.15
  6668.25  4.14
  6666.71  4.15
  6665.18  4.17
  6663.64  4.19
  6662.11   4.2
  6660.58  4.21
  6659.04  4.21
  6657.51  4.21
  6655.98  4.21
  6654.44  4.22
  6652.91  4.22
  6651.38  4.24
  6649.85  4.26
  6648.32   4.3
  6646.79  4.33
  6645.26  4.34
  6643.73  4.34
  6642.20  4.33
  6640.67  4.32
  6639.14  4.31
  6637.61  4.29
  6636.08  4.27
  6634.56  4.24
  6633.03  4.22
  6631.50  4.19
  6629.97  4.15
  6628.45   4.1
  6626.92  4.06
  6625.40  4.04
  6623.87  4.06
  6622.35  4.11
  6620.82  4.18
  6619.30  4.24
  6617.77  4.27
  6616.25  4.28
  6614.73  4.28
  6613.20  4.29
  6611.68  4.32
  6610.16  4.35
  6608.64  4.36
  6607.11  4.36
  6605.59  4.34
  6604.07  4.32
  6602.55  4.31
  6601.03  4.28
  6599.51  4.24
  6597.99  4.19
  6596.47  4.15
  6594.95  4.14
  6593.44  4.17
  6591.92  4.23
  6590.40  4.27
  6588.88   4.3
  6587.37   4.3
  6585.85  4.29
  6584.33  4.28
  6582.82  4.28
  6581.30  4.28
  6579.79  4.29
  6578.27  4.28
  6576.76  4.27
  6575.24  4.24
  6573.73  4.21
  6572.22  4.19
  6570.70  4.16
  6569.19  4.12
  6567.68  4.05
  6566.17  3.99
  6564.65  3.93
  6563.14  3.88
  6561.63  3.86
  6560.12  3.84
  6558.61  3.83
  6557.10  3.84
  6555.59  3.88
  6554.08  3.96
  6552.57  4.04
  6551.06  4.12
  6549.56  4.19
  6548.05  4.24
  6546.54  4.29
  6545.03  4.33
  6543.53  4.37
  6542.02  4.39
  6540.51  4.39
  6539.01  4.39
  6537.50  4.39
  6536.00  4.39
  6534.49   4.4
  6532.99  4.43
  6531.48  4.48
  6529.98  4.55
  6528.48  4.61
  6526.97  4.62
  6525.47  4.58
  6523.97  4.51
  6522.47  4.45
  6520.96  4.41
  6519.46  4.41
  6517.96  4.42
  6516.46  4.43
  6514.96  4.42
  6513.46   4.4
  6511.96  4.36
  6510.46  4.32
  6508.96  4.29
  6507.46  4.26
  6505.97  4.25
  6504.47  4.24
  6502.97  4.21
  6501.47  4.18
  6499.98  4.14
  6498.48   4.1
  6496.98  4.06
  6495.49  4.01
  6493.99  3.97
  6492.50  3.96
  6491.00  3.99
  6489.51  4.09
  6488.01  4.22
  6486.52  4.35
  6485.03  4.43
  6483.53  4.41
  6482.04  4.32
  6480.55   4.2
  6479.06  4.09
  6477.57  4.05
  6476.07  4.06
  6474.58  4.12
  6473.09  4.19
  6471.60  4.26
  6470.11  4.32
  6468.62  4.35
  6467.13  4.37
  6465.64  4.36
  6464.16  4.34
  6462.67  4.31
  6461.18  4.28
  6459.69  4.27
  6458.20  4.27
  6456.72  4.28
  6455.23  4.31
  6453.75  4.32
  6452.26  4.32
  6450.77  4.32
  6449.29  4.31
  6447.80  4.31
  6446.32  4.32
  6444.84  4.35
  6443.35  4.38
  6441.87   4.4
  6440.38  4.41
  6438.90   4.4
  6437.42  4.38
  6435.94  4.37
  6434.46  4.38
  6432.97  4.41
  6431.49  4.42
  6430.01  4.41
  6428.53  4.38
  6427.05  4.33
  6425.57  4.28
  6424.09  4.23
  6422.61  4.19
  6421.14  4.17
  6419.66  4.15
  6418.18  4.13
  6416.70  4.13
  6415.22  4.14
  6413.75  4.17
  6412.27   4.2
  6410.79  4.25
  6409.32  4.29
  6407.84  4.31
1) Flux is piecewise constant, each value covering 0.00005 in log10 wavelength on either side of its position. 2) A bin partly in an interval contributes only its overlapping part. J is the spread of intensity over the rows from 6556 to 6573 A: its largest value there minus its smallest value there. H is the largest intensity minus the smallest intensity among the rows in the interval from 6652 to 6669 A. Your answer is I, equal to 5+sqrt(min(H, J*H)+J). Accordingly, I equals 5.62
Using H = 0.08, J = 0.36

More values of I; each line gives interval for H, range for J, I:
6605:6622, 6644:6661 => 5.39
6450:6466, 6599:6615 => 5.36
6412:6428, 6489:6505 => 5.58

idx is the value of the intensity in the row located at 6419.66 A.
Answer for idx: 4.15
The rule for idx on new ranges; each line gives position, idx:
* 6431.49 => 4.42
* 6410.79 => 4.25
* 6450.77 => 4.32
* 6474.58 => 4.12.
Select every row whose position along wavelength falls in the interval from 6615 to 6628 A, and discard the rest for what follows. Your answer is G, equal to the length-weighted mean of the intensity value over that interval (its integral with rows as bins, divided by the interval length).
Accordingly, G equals 4.16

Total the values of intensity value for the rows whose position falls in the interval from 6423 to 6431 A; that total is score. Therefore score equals 22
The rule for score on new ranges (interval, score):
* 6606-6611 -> 13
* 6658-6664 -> 17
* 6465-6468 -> 9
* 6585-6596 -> 30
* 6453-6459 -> 17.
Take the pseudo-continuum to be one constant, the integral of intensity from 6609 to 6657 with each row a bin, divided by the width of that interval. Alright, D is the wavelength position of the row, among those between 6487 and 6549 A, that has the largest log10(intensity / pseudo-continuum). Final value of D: 6526.97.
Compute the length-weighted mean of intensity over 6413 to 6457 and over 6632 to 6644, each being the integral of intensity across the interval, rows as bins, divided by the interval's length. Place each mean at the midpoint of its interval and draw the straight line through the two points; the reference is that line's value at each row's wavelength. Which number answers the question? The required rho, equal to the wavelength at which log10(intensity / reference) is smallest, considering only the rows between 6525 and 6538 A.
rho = 6536.00 A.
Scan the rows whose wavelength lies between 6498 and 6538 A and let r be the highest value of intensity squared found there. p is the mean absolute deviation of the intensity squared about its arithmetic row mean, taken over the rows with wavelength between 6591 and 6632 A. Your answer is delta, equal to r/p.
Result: 30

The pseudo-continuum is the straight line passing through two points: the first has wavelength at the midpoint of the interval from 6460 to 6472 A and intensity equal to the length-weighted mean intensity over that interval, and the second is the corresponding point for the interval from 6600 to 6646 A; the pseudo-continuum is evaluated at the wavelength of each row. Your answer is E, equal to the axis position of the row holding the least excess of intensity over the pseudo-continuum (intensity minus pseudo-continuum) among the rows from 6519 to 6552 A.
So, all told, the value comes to 6551.06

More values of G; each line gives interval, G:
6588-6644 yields 4.24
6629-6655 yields 4.27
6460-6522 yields 4.24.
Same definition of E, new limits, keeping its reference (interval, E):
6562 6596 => 6563.14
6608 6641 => 6625.40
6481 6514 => 6492.50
